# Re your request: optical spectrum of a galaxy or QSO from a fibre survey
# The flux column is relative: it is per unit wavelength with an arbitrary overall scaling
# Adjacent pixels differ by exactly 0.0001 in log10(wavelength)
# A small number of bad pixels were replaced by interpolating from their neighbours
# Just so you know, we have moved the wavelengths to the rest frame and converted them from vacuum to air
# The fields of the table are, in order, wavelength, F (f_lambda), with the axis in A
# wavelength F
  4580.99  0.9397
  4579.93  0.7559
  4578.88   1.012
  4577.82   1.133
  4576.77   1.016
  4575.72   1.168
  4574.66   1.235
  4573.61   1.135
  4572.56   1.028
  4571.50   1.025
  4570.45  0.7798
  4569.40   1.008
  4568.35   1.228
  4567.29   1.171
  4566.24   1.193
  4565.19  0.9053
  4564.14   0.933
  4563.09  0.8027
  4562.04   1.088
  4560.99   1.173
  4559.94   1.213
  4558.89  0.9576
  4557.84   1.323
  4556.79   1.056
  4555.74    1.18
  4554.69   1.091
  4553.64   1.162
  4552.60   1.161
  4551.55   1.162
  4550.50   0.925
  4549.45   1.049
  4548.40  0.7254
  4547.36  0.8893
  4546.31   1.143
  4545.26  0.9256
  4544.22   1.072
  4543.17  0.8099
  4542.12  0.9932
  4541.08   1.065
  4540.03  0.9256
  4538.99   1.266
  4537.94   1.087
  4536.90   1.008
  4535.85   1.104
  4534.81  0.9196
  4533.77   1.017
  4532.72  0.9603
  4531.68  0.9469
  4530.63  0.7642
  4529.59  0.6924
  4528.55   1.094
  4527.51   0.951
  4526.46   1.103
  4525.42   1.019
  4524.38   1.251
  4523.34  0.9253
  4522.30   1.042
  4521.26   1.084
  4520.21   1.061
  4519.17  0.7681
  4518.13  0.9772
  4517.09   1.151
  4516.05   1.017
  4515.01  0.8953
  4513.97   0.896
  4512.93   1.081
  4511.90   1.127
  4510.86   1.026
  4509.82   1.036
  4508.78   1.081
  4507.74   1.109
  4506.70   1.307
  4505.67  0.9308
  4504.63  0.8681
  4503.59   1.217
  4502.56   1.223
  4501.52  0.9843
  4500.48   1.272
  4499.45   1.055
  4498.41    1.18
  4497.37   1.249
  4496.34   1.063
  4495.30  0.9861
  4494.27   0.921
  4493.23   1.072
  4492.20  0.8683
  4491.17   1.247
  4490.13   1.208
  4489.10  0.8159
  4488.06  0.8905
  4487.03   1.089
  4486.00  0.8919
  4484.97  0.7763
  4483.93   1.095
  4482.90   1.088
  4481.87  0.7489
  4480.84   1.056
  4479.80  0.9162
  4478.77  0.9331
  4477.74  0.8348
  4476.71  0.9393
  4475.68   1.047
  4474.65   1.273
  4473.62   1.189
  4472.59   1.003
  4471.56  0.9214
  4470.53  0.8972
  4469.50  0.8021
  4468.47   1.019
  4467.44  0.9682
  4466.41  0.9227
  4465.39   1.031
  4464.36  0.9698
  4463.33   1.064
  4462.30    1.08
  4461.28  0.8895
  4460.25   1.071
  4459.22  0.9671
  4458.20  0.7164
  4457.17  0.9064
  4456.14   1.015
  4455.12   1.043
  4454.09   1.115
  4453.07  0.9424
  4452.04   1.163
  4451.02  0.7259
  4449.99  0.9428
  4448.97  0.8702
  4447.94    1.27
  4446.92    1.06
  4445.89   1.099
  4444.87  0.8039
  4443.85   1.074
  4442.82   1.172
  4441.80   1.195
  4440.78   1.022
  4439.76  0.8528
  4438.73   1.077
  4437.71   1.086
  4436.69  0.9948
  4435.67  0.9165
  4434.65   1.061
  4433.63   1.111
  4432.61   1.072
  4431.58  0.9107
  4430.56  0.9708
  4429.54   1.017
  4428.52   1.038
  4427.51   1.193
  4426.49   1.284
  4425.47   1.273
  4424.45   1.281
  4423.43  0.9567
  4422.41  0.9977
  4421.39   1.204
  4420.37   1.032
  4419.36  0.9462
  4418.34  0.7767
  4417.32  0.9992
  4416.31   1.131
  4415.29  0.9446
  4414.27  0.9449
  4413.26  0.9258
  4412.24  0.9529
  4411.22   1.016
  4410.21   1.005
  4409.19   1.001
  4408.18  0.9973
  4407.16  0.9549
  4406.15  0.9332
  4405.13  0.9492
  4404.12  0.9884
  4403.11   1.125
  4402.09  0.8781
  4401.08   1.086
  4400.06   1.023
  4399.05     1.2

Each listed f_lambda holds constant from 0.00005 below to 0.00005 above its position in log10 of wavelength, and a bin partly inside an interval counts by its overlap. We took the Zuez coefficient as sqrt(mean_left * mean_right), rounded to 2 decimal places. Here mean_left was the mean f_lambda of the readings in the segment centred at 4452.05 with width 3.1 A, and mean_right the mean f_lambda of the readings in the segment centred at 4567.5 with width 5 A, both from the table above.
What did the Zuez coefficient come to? 1.02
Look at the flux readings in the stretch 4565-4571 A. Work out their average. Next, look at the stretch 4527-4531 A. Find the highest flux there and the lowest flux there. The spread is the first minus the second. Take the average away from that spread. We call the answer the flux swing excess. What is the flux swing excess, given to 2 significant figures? -0.65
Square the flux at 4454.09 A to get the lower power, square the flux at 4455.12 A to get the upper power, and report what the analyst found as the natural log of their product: 0.30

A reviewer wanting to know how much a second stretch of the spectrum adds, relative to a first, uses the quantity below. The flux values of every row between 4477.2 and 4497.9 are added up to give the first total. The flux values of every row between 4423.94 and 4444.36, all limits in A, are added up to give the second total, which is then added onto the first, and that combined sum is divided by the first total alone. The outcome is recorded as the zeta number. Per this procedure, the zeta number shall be 2.09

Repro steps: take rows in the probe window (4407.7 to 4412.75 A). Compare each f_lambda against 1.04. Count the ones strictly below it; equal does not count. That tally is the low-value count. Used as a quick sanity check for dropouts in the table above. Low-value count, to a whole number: 5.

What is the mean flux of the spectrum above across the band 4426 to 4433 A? 1.07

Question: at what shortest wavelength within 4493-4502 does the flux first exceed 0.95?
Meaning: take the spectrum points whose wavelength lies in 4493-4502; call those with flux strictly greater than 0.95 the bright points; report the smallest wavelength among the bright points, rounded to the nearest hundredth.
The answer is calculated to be 4493.23 A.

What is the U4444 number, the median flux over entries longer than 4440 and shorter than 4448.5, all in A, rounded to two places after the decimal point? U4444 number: 1.09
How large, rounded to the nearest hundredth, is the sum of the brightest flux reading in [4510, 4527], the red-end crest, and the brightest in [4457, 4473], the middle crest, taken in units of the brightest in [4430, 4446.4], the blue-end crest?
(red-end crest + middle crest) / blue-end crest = 1.95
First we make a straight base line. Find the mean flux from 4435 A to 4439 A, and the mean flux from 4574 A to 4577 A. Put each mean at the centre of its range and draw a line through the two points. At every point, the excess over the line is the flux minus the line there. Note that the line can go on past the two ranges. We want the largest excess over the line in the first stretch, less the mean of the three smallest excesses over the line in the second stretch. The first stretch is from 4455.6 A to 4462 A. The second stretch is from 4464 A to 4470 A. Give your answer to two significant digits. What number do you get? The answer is 0.18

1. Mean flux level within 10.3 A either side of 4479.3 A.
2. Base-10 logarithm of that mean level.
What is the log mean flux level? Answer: -0.018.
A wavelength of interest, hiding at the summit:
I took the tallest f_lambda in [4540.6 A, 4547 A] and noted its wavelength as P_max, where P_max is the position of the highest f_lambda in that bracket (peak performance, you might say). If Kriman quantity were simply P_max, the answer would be 4546.31 A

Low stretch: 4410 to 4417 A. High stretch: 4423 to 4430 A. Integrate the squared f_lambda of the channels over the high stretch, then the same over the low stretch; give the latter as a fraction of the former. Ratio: 0.73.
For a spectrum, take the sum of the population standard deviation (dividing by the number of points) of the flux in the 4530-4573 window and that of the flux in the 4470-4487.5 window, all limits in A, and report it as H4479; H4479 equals 0.279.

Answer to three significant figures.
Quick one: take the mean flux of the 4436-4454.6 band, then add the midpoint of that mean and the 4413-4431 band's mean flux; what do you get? 2.06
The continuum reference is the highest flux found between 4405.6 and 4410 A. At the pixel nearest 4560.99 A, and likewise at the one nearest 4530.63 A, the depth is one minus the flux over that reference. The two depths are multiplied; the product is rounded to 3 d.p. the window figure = -0.041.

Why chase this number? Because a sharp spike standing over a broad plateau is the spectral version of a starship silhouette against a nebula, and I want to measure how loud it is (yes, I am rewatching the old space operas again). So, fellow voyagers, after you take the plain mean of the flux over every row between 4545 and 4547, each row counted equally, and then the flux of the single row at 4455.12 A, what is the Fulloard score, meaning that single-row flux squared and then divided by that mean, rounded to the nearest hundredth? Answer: 1.05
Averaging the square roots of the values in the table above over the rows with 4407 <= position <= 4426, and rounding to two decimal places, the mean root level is 1.01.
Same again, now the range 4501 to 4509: 1.04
